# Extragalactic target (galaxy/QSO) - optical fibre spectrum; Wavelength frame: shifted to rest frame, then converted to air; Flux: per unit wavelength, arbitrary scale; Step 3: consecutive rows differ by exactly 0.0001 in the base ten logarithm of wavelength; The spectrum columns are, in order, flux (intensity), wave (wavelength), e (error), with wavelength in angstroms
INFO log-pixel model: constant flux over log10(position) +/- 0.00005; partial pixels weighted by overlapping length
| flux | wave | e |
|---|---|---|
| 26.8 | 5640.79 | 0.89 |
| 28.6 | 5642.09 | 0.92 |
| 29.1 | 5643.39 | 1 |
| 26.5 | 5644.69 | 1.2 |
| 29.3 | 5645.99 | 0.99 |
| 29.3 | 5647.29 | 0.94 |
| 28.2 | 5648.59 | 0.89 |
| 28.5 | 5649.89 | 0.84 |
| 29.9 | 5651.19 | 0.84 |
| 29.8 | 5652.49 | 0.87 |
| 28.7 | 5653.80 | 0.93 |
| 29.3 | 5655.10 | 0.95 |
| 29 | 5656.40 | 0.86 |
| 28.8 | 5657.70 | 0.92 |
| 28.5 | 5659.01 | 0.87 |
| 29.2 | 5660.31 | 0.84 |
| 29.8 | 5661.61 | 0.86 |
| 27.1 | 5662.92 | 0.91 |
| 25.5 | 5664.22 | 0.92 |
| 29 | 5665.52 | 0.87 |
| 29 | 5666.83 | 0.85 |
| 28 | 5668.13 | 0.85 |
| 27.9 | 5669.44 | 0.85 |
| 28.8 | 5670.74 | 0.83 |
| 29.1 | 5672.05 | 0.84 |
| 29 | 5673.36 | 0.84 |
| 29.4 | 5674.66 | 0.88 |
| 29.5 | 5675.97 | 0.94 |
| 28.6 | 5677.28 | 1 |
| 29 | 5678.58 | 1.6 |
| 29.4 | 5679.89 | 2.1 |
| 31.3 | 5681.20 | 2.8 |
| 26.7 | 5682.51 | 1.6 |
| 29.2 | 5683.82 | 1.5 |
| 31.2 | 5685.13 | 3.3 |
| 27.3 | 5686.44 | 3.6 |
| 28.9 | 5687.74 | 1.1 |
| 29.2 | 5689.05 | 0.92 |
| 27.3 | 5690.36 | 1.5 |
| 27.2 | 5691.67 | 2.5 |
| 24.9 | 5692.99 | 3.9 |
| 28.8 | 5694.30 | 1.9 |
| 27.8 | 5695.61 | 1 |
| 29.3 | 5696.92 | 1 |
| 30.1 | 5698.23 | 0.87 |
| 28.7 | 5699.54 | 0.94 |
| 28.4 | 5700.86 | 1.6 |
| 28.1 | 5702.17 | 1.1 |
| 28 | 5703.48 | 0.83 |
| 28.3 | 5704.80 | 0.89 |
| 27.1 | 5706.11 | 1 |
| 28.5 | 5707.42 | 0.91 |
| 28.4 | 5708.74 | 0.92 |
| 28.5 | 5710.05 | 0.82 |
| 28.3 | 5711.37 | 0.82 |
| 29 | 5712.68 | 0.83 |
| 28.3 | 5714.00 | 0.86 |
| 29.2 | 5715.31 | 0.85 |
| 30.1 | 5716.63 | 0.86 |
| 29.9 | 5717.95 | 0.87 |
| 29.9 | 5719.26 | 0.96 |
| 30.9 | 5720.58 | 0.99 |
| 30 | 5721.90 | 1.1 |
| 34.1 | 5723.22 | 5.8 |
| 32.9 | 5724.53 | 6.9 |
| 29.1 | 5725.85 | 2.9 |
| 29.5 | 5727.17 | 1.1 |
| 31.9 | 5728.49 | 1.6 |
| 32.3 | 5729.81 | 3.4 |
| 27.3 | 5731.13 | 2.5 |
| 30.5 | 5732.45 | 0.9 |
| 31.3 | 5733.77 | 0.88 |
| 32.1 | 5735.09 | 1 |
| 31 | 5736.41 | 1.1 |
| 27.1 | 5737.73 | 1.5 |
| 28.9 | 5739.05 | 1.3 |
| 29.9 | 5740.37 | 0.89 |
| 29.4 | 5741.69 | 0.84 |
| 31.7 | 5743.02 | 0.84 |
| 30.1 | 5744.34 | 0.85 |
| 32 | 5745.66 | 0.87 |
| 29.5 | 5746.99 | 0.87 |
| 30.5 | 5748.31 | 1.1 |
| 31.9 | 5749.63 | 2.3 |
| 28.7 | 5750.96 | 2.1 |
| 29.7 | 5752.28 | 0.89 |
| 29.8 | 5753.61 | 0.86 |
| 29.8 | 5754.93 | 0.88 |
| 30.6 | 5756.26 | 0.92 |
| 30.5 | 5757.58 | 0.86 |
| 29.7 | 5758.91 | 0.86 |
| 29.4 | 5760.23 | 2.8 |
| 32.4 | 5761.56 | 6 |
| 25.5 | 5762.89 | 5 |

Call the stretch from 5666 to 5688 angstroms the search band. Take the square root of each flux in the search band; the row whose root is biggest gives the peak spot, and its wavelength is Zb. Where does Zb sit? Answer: 5681.20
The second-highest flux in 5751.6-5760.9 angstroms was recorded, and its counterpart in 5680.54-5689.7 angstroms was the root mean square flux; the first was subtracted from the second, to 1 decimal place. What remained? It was -1.3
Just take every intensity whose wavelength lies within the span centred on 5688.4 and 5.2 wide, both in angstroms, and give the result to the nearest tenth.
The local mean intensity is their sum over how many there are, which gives 28.2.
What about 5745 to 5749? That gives 30.7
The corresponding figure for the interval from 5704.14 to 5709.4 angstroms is 28.1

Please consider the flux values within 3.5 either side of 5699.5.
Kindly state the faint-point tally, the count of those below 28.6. 2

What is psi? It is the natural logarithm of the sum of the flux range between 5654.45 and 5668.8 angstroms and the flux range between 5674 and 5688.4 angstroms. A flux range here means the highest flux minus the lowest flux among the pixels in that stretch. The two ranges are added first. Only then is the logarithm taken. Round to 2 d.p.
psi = 2.19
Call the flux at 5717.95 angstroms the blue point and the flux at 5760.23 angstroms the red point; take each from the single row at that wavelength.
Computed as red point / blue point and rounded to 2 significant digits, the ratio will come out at 0.98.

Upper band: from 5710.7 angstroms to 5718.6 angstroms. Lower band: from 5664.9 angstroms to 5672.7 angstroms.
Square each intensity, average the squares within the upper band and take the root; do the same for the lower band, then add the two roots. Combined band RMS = 57.8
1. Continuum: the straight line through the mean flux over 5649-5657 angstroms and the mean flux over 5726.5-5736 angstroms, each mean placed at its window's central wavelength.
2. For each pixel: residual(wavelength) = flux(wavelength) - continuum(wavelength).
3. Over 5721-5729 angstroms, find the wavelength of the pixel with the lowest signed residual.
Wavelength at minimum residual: 5725.85 angstroms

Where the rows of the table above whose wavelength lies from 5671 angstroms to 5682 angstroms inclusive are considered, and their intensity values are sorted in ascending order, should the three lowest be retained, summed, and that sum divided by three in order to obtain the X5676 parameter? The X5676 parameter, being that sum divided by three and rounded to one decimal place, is 28.9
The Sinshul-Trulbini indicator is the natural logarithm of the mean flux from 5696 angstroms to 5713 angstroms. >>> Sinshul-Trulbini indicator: 3.350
